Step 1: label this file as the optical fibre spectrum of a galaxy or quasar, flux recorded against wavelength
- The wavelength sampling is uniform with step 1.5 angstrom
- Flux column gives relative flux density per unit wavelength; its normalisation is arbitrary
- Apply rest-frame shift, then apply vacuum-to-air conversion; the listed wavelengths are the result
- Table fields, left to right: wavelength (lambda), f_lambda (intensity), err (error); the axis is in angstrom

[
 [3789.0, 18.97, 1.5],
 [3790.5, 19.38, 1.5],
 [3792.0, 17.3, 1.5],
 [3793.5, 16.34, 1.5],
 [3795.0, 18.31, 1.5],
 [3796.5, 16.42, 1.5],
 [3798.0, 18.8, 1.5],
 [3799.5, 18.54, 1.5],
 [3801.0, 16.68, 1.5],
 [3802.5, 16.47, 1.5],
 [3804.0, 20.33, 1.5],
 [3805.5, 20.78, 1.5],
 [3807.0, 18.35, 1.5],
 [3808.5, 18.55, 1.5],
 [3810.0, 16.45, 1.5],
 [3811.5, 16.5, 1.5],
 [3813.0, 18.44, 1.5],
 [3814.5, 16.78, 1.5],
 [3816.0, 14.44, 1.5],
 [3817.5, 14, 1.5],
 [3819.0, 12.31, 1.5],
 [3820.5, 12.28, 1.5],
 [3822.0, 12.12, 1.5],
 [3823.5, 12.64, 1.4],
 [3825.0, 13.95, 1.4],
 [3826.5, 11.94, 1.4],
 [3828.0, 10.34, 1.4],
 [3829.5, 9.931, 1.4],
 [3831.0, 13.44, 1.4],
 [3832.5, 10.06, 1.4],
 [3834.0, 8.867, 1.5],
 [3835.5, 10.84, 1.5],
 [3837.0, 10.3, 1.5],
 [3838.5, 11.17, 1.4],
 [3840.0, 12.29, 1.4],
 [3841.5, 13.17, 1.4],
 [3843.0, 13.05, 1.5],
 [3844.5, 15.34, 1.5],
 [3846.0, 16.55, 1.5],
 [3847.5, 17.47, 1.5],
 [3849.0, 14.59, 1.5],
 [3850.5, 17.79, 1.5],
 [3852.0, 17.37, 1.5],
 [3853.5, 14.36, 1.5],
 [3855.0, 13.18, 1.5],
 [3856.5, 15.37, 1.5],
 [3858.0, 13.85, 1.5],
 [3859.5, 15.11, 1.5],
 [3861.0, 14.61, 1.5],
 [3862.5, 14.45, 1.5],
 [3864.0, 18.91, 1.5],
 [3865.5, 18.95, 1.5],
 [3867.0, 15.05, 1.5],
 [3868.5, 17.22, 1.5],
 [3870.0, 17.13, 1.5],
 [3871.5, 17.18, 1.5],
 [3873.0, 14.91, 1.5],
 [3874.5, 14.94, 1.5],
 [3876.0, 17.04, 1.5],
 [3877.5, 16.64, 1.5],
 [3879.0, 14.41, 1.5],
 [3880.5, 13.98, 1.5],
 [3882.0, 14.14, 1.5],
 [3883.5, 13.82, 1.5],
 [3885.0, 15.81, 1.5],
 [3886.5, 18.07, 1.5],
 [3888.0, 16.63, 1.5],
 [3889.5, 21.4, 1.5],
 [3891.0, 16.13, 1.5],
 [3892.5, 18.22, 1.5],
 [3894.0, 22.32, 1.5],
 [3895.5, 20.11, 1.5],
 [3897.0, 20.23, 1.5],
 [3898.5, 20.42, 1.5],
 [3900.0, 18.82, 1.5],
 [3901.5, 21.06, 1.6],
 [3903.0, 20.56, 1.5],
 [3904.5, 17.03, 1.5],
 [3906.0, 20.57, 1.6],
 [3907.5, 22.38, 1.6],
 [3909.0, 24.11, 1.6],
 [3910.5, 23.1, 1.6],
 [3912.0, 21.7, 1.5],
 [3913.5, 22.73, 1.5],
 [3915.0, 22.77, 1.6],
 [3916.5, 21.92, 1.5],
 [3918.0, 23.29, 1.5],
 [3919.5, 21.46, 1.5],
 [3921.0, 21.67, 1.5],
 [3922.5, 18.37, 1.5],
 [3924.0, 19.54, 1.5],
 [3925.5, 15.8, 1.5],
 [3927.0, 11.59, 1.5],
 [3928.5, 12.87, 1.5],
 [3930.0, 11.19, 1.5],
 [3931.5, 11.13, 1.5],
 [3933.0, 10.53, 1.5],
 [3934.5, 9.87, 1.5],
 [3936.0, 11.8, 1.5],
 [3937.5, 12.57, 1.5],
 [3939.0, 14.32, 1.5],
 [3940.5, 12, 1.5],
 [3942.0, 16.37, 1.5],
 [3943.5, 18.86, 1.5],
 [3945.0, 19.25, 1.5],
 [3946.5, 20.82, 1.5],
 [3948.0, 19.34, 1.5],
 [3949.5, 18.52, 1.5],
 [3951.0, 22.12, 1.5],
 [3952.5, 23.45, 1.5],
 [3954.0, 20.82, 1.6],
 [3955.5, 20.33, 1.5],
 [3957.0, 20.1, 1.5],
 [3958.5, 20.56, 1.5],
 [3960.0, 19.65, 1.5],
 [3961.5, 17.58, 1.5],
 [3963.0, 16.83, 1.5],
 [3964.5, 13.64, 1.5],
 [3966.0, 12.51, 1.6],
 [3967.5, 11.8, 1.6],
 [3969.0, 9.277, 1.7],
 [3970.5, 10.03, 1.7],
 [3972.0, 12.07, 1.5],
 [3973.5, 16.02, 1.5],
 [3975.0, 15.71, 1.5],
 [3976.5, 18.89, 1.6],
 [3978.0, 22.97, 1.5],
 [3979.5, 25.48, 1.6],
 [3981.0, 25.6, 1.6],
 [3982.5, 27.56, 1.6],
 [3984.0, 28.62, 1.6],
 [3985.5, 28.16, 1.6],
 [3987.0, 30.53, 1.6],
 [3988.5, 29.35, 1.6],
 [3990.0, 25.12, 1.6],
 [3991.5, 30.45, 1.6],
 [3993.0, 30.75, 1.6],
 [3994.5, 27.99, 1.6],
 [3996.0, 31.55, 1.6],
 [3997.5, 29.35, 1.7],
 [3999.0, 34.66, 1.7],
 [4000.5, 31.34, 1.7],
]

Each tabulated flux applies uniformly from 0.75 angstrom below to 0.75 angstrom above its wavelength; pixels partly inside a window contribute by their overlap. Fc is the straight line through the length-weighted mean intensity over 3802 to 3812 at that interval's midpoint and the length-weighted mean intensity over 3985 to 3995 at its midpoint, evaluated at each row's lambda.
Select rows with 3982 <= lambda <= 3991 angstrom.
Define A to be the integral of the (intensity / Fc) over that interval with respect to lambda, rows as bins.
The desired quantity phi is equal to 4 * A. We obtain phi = 35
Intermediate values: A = 8.9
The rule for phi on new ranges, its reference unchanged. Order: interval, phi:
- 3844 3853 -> 29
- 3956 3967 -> 28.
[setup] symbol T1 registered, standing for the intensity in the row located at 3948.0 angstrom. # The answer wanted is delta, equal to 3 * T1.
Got 58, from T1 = 19.34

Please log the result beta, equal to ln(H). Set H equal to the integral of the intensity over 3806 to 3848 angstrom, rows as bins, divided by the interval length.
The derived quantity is 2.6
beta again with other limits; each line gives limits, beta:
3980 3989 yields 3.3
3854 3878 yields 2.8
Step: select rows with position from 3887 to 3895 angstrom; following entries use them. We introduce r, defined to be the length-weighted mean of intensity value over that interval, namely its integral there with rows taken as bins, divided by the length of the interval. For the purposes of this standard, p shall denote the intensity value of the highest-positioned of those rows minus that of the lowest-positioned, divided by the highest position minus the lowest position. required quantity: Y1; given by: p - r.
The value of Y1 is -18.0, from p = 0.9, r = 18.9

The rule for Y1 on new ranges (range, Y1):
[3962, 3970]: -14.1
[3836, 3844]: -11.6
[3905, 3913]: -22.0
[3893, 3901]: -20.9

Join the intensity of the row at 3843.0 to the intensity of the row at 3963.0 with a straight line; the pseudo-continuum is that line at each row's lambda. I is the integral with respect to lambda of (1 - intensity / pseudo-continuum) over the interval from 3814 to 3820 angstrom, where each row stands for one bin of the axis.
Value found -1.0 angstrom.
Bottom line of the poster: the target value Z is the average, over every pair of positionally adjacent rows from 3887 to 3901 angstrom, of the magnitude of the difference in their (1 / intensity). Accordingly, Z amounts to 0.007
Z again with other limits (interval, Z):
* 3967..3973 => 0.016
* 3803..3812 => 0.003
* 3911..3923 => 0.003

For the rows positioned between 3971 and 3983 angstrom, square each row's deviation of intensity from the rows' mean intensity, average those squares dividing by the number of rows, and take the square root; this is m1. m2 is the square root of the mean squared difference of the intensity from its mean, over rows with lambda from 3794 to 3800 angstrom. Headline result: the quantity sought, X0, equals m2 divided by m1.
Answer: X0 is 0.2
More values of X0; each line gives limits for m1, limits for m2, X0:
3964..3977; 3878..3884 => 0.1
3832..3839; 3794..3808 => 1.9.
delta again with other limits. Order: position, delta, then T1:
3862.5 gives 43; 14.45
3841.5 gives 40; 13.17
